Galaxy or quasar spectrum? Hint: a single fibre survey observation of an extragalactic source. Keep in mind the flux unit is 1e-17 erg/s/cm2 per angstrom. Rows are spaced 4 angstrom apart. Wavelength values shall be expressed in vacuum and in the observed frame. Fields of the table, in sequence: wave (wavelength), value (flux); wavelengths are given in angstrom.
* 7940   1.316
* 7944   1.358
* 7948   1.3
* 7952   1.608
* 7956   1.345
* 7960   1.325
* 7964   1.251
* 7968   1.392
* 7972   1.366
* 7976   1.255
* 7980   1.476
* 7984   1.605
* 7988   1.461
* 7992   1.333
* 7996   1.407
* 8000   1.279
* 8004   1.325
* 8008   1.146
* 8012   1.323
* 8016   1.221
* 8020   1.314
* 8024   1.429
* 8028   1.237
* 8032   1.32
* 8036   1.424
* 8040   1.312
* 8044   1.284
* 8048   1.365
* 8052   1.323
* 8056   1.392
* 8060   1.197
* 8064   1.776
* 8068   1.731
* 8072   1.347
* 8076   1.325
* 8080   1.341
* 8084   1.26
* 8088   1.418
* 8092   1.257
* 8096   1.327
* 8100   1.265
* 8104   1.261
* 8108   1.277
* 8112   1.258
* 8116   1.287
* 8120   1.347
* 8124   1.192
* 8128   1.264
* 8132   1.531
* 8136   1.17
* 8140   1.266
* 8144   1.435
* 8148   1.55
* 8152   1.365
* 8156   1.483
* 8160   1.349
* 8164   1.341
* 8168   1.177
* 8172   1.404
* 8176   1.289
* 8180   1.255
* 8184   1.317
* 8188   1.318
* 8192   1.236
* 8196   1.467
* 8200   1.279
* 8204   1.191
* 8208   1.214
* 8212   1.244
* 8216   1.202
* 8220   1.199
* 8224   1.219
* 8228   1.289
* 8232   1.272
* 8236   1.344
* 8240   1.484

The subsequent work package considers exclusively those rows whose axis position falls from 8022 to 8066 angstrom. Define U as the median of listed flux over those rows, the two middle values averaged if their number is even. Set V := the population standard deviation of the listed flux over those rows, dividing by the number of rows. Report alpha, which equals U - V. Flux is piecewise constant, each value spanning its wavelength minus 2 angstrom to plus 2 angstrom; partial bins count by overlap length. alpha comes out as 1.18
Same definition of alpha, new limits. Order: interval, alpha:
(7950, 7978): 1.23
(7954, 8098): 1.20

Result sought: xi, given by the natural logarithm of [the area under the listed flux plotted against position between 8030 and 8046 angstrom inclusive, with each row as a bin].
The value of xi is 3.06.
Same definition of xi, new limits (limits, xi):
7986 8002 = 3.09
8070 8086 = 3.05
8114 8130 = 3.01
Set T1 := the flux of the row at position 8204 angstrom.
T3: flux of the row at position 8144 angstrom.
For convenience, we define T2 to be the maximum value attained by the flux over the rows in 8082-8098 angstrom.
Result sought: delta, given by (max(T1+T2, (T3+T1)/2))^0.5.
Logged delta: 1.62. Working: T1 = 1.191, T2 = 1.418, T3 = 1.435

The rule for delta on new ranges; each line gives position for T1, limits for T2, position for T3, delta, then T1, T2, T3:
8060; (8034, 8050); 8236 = 1.62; 1.197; 1.424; 1.344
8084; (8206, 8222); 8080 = 1.58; 1.26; 1.244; 1.341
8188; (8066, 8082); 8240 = 1.75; 1.318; 1.731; 1.484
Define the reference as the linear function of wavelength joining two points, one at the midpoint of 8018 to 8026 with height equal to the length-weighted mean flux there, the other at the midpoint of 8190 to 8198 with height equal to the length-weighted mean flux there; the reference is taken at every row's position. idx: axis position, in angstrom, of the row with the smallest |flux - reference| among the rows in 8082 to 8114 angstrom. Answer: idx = 8096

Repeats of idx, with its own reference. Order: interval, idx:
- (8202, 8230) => 8228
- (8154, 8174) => 8160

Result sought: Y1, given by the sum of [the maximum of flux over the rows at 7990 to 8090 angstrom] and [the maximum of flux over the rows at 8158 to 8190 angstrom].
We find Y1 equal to 3.18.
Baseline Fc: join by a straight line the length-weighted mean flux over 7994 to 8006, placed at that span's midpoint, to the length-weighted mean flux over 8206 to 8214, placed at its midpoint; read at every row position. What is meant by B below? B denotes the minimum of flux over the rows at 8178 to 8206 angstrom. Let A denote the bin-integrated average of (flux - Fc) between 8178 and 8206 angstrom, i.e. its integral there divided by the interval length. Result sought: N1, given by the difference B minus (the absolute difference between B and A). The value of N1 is 0.056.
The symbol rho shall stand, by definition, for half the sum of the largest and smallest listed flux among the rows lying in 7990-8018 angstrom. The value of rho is 1.28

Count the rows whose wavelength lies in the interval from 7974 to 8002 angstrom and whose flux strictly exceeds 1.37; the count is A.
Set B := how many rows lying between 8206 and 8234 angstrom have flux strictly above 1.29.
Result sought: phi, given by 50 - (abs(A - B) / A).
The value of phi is 49.0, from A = 4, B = 0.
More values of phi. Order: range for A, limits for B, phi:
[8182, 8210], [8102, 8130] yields 50.0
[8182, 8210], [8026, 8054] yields 46.0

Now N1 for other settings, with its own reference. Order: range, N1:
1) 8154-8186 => 0.077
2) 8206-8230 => 0.003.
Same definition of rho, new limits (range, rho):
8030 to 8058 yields 1.35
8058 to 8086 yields 1.49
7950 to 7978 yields 1.43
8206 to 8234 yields 1.24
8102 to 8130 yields 1.27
